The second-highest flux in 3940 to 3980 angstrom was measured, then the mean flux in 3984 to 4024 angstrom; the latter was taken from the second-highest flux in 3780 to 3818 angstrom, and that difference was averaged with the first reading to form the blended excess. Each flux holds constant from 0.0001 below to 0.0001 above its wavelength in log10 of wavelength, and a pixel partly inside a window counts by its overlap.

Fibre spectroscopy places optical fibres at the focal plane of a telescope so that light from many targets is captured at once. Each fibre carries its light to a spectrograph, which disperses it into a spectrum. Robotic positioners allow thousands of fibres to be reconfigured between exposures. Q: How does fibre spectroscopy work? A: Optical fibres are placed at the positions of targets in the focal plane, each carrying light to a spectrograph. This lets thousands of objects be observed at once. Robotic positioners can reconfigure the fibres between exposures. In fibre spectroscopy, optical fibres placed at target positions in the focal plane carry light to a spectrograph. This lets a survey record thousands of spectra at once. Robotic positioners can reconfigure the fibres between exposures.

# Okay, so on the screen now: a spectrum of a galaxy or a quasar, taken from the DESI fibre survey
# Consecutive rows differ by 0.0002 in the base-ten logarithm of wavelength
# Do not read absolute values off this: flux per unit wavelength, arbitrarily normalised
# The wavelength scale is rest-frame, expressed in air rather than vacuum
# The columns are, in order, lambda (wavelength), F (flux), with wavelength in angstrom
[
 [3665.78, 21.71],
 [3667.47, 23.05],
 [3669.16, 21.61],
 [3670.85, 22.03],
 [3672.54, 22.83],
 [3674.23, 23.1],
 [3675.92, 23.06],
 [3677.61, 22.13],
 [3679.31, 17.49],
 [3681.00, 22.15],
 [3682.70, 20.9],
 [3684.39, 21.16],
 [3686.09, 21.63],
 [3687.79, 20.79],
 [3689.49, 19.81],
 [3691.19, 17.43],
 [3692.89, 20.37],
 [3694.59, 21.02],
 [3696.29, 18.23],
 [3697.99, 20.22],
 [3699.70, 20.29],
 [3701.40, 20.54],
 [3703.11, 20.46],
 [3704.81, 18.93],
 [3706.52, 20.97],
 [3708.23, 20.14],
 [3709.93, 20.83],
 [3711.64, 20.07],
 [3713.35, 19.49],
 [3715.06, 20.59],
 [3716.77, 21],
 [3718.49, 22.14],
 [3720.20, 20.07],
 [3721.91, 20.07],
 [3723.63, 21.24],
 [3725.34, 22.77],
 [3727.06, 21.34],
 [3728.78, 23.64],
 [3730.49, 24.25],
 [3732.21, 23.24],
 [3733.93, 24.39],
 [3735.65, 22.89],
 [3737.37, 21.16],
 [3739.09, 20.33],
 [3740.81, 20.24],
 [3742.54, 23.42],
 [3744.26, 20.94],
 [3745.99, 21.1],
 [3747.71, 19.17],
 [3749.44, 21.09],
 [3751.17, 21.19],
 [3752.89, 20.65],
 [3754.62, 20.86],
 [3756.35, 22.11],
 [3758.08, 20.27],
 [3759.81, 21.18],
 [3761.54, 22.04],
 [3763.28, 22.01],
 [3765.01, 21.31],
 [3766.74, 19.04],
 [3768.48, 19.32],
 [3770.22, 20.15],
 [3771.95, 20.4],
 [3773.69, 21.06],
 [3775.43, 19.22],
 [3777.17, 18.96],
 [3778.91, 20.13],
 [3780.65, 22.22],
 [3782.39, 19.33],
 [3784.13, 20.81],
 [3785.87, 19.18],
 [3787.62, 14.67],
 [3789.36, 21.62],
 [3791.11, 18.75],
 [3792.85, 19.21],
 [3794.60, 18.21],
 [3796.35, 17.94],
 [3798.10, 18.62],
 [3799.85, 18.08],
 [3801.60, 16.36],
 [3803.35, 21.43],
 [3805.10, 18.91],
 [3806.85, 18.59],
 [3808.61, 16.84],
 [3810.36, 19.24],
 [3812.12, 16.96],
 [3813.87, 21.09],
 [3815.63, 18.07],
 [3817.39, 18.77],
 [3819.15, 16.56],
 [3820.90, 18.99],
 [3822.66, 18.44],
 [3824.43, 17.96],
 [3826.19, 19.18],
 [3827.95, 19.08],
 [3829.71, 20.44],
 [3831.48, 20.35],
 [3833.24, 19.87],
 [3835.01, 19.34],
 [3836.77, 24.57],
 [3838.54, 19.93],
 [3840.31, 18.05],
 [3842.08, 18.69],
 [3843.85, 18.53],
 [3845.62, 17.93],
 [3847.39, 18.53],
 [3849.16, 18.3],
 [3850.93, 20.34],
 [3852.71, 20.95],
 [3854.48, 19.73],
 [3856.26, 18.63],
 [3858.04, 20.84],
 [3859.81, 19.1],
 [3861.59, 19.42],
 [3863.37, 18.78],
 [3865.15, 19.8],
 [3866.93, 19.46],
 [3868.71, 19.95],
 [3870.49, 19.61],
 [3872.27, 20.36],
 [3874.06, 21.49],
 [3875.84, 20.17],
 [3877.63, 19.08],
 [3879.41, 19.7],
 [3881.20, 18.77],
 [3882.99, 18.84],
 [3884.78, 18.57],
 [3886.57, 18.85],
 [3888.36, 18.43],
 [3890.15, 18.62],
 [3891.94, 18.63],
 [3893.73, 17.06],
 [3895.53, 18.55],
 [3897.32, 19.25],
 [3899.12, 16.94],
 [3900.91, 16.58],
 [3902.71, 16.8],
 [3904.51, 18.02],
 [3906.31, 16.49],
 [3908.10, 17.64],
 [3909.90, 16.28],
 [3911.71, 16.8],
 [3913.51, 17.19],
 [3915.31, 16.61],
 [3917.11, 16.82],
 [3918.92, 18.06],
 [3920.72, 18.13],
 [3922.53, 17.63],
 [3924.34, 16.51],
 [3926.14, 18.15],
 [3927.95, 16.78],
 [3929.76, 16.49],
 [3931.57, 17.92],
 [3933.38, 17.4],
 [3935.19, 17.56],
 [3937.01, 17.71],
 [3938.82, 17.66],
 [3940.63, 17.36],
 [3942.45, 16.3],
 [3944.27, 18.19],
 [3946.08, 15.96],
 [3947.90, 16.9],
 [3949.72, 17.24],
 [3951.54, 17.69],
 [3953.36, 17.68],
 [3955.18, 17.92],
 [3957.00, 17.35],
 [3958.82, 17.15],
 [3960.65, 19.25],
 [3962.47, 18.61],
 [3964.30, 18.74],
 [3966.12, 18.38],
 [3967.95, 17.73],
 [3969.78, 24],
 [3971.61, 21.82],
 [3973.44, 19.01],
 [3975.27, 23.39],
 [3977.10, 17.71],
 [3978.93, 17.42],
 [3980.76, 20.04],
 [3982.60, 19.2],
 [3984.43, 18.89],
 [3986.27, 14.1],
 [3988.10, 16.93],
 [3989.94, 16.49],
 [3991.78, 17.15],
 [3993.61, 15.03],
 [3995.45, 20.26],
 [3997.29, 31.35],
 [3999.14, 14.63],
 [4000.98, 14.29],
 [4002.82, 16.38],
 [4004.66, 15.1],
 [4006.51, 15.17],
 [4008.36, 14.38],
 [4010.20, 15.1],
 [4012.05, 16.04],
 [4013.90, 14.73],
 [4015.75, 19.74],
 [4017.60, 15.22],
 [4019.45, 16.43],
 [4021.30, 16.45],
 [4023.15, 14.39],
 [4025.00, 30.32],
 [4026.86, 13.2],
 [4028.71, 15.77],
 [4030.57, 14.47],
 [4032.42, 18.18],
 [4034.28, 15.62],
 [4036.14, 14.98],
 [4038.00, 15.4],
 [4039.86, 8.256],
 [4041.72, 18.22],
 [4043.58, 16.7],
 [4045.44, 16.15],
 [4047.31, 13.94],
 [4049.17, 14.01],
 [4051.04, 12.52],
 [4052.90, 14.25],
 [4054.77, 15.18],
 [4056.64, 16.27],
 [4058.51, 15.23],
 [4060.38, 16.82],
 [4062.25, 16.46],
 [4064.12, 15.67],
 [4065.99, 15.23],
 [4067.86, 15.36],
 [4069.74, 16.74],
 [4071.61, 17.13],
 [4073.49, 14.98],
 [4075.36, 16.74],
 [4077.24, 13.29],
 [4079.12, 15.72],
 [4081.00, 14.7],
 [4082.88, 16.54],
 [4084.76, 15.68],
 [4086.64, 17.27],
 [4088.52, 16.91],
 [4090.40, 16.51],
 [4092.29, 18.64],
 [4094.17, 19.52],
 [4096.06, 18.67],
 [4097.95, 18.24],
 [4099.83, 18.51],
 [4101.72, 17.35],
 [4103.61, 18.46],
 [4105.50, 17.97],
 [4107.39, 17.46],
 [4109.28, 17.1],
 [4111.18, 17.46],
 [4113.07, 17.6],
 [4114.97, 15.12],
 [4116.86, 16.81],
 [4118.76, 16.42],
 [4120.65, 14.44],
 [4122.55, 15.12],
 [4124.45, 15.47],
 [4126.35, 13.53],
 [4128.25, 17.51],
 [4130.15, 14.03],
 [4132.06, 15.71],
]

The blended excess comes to 14.1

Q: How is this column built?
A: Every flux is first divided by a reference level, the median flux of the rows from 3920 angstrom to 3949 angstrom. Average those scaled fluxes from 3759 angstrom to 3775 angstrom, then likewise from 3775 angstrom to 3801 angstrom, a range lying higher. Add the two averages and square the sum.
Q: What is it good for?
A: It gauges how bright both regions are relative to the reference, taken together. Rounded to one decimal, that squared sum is 5.2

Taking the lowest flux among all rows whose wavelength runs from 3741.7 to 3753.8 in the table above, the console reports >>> 19.17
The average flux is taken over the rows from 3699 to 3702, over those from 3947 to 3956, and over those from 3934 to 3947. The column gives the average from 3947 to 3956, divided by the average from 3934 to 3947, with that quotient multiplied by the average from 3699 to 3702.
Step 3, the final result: 20.7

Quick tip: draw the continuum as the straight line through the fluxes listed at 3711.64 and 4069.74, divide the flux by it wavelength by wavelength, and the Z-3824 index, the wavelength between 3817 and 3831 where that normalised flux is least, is 3819.15 angstrom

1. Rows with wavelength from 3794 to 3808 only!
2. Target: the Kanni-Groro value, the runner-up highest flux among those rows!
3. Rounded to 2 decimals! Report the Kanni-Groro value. 18.91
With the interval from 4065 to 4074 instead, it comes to 16.74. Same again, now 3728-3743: 24.25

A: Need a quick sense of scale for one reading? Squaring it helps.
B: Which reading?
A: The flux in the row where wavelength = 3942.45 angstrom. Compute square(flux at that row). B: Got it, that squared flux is 266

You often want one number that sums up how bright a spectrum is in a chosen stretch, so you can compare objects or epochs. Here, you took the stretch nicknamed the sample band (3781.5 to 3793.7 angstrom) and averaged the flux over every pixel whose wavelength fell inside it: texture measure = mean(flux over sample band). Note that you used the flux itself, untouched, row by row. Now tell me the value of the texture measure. 19.1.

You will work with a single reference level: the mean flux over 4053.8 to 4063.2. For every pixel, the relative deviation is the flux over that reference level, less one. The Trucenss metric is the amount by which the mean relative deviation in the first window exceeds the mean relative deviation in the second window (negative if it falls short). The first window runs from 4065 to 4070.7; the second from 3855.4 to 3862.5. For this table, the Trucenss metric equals -0.23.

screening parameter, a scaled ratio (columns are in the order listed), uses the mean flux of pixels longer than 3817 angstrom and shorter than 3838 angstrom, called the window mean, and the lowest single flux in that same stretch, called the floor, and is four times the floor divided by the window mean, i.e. 3.4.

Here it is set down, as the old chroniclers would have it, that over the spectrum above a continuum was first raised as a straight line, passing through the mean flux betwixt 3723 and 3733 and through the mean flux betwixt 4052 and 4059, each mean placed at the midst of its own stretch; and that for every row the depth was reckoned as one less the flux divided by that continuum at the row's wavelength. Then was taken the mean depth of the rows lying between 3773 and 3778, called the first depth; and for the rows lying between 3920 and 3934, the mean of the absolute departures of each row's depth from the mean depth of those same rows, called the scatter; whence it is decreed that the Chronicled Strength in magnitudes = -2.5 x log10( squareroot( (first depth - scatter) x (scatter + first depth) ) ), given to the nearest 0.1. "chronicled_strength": 2.7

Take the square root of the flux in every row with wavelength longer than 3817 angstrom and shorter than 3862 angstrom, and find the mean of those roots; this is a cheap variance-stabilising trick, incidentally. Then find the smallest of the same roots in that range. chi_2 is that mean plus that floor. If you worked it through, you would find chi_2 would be 8.46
